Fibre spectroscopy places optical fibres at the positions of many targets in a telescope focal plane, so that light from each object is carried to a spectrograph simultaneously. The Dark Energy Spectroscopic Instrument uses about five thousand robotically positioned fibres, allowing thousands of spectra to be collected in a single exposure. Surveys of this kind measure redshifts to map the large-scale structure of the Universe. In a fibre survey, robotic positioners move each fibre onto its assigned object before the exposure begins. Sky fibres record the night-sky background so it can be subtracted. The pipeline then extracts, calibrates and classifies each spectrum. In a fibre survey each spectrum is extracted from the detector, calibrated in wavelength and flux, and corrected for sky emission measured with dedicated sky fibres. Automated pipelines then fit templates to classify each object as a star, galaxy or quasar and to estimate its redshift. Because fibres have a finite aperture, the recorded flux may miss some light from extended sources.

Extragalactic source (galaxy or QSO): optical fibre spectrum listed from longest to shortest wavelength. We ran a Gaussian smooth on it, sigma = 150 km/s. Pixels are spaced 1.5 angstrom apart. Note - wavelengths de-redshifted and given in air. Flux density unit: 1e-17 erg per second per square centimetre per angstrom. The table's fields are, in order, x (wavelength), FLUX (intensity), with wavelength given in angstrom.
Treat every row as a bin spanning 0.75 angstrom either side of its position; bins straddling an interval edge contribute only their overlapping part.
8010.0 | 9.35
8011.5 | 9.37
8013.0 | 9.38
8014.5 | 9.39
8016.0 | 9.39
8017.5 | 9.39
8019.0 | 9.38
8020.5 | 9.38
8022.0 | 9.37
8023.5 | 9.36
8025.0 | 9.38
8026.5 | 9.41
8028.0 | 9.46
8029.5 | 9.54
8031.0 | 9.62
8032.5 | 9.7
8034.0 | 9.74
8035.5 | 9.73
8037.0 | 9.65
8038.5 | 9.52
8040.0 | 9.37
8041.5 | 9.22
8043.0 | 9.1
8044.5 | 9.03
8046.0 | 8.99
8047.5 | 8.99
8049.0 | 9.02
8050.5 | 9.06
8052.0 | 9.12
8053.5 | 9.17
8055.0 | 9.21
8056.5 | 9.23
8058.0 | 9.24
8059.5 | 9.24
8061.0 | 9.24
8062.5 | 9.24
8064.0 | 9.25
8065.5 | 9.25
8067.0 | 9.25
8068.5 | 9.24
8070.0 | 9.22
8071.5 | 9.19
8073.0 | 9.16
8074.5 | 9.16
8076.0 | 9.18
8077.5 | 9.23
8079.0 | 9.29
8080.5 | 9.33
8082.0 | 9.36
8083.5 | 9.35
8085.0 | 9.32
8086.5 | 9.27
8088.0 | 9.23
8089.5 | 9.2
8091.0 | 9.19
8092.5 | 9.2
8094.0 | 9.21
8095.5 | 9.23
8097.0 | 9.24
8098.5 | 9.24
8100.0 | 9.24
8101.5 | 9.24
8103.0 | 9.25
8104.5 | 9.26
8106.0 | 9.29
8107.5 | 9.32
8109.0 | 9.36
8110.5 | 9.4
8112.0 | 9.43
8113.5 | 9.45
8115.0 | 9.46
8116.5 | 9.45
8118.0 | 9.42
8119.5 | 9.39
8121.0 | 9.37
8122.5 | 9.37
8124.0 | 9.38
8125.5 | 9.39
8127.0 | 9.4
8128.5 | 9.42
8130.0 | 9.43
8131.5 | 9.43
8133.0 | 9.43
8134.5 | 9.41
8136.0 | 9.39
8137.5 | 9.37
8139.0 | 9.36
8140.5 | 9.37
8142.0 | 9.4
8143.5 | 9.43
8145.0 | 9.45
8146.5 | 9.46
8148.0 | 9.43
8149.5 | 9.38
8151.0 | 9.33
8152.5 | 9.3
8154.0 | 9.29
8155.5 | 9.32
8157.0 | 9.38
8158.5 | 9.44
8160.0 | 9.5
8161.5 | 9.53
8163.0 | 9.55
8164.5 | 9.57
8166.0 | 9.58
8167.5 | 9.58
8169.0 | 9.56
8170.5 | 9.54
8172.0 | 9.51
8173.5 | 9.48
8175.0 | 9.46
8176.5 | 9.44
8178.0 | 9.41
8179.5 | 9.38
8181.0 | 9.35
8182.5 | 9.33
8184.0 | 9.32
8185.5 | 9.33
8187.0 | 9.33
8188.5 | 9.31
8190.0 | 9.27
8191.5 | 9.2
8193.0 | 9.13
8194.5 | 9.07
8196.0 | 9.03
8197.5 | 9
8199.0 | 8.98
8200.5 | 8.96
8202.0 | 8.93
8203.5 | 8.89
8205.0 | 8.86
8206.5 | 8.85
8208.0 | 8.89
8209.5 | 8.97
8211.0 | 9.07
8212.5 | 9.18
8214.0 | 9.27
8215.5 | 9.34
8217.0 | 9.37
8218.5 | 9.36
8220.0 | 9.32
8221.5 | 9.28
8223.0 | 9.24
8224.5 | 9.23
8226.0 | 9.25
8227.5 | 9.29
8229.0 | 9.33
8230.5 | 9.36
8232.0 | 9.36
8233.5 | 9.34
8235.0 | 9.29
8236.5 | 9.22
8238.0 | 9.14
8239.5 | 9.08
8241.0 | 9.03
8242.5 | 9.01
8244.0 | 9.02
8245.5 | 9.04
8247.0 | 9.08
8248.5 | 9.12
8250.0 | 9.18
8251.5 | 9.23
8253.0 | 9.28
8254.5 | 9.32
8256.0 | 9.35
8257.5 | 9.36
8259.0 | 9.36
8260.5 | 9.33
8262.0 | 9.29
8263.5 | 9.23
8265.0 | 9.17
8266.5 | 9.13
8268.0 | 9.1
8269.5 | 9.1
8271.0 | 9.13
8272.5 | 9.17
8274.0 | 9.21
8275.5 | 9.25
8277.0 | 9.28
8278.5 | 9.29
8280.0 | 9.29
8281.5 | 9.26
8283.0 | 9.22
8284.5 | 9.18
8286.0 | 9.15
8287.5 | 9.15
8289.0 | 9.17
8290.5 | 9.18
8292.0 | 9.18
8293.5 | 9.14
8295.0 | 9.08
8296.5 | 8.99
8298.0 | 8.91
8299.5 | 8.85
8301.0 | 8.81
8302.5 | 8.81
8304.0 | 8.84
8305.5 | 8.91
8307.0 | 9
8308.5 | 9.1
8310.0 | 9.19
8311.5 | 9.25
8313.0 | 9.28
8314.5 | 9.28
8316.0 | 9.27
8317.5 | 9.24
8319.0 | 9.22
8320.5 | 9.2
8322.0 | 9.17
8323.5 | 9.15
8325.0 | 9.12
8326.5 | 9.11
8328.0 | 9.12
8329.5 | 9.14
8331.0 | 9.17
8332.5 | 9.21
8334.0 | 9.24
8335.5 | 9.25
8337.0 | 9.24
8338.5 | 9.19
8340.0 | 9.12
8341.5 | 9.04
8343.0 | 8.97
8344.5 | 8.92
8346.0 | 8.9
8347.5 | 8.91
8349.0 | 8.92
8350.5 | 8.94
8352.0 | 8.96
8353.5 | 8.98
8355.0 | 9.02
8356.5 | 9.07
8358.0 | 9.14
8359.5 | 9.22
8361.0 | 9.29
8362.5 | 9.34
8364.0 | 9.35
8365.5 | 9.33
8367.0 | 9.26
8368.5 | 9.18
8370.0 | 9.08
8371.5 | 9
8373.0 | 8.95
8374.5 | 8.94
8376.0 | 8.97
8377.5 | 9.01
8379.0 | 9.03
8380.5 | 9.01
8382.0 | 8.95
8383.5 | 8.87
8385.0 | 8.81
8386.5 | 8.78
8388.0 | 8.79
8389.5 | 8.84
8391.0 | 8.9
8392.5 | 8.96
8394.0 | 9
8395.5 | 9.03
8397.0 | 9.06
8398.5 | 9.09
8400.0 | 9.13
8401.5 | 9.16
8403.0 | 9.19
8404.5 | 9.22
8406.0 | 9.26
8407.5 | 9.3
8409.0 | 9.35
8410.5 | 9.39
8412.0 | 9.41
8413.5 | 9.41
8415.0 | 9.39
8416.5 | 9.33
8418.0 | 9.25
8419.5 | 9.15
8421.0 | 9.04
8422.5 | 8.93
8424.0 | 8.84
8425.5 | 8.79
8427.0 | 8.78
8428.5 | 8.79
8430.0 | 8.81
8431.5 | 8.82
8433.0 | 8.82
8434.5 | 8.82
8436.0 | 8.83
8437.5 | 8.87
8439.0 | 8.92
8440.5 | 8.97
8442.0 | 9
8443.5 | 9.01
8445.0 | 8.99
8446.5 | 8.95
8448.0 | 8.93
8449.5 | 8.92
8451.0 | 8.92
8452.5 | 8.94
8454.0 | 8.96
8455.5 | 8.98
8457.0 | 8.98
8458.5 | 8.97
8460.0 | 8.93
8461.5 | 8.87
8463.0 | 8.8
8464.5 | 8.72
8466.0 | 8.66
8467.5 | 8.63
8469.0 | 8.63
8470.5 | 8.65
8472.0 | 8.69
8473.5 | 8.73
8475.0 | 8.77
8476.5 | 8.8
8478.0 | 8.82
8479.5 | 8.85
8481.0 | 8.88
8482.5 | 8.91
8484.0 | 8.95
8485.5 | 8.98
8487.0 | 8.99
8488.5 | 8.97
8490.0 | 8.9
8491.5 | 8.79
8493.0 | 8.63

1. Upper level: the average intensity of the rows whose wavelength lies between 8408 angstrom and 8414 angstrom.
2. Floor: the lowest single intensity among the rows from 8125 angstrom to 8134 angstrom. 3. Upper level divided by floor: 1.00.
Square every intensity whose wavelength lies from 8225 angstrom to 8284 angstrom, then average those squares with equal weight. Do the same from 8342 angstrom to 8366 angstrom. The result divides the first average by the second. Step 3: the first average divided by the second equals 1.03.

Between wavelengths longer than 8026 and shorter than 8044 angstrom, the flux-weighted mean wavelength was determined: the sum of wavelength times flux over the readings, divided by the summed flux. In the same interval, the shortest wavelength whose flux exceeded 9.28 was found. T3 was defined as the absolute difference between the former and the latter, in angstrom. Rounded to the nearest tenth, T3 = 8.2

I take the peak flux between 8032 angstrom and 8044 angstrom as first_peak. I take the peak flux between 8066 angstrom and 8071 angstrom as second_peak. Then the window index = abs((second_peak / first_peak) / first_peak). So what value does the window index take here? 0.098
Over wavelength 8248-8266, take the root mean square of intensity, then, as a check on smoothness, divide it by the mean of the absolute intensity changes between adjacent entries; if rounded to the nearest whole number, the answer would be 237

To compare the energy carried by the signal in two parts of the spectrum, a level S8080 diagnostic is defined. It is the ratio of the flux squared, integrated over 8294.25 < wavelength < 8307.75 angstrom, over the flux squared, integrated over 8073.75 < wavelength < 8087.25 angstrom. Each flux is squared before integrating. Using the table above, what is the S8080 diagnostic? 0.92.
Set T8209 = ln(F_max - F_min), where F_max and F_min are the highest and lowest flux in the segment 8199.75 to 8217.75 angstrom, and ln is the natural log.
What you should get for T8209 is -0.65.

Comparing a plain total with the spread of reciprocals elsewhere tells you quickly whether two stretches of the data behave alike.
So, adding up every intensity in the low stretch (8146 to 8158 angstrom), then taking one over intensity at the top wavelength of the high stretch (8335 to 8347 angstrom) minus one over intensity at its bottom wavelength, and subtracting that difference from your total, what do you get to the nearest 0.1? 74.9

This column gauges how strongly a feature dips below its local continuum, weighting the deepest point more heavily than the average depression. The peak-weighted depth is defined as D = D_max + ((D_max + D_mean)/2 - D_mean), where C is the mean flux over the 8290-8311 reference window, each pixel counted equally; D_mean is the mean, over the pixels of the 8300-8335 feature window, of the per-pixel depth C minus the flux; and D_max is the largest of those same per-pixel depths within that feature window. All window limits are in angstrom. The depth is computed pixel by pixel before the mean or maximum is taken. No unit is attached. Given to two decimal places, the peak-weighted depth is 0.35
